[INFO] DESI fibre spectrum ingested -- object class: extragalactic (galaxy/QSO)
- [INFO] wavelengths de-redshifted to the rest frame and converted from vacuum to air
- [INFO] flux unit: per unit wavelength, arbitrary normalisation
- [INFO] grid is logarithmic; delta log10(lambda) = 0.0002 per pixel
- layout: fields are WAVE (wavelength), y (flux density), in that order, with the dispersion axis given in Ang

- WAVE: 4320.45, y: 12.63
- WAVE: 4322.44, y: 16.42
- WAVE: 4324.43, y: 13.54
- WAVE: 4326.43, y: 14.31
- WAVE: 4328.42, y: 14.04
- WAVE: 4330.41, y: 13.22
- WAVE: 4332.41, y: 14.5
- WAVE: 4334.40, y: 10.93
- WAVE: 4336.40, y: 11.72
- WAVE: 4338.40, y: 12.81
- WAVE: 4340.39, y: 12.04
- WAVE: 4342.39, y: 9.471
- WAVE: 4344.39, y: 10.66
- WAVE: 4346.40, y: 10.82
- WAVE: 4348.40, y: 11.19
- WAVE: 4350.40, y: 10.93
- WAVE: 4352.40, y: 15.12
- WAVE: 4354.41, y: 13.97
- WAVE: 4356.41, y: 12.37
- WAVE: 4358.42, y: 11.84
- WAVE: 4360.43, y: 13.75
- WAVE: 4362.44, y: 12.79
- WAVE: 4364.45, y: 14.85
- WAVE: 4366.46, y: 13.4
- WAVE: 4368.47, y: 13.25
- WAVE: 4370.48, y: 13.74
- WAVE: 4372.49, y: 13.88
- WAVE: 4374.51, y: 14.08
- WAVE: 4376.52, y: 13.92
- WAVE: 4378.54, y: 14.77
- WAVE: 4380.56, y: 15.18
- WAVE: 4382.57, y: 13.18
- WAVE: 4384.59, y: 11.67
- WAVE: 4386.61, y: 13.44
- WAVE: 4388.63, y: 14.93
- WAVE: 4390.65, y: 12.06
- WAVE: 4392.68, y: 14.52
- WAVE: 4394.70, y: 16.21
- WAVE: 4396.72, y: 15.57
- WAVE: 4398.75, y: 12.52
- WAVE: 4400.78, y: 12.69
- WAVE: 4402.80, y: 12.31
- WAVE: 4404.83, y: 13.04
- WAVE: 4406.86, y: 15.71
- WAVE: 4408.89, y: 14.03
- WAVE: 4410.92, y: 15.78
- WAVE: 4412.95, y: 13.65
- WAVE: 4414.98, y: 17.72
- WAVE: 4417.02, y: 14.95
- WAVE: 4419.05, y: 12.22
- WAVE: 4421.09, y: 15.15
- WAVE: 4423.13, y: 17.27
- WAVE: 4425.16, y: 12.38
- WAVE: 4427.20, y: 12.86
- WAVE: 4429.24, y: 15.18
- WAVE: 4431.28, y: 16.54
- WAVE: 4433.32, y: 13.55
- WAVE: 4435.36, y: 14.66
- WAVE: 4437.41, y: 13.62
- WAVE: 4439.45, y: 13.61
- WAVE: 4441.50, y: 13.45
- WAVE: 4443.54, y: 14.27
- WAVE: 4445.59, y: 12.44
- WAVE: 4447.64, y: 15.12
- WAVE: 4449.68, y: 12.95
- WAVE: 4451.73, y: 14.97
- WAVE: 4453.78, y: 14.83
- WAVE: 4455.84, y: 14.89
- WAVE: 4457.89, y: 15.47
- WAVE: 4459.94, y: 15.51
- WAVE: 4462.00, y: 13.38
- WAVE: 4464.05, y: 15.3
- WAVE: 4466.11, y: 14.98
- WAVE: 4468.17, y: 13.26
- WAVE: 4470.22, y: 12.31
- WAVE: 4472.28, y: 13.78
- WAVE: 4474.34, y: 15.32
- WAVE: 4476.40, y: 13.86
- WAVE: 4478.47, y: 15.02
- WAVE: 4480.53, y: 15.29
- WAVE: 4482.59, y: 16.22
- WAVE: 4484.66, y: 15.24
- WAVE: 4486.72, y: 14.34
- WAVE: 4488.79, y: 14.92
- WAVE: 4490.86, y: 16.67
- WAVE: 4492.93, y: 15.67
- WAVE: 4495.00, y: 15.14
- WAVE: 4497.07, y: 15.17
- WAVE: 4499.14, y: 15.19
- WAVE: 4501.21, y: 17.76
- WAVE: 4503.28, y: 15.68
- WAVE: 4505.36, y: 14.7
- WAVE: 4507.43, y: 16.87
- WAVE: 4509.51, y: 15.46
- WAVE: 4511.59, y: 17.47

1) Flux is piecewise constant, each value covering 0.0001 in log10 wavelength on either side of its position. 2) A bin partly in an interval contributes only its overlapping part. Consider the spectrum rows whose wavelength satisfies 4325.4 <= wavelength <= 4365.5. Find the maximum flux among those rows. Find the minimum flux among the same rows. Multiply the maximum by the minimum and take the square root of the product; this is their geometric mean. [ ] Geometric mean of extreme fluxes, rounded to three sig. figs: 12.0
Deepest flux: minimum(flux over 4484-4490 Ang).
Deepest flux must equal 14.34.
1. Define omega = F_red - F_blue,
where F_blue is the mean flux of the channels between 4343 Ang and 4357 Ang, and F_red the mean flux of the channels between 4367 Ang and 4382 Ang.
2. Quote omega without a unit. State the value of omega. 2.0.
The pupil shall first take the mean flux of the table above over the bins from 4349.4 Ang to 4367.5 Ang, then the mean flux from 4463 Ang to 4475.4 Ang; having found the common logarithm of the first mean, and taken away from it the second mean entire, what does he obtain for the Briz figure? -13.0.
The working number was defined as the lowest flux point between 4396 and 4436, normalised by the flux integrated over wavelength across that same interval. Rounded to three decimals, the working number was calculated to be 0.021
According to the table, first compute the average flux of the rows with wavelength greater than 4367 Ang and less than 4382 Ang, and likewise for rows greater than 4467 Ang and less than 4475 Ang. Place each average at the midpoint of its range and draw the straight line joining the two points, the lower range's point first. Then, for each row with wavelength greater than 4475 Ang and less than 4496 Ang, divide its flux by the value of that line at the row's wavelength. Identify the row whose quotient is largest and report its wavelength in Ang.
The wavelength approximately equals 4490.86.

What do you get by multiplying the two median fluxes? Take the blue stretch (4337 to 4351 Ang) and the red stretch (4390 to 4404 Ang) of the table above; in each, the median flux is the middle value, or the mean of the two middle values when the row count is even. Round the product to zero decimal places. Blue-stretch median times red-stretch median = 139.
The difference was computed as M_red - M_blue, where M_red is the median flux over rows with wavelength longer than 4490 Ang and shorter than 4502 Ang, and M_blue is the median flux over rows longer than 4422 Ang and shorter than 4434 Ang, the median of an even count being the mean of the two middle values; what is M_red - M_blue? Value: 1.1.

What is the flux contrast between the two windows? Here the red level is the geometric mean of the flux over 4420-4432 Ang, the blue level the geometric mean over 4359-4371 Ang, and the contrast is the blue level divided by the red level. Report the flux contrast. 0.921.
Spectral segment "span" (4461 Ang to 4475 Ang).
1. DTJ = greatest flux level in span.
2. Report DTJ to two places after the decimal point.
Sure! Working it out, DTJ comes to 15.32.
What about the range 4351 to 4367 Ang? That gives 15.12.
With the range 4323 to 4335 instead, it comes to 14.50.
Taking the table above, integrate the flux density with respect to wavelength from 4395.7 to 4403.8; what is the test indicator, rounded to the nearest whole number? 108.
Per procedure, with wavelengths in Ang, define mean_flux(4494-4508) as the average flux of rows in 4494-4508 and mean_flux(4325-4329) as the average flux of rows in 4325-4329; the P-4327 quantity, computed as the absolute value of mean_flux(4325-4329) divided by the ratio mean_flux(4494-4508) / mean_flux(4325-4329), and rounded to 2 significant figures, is 13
